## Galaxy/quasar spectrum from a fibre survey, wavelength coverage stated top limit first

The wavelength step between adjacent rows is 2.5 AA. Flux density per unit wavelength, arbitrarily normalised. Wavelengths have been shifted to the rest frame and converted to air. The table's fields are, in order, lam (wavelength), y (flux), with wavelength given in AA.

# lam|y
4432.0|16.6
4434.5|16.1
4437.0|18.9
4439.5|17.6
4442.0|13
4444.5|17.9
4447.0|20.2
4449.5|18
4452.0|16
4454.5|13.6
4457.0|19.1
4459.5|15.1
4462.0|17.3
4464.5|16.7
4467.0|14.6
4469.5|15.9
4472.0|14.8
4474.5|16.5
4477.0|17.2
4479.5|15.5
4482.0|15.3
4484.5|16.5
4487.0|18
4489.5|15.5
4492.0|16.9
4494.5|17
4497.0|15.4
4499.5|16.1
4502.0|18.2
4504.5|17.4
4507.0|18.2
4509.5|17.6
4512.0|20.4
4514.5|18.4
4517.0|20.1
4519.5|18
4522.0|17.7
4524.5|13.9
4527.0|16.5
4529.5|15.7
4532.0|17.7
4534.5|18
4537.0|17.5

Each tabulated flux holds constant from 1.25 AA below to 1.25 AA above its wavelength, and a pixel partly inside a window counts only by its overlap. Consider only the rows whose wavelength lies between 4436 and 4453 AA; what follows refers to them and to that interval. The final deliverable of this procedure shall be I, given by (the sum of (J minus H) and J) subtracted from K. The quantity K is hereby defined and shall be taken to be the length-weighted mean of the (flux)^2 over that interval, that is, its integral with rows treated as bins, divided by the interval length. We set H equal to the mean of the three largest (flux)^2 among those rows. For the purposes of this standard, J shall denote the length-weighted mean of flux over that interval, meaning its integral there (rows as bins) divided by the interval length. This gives 635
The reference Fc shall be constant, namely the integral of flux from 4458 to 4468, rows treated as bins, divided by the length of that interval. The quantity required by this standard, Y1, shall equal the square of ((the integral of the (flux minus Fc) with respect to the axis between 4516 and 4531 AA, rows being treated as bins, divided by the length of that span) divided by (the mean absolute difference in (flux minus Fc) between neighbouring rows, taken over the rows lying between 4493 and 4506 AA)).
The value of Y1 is 0.49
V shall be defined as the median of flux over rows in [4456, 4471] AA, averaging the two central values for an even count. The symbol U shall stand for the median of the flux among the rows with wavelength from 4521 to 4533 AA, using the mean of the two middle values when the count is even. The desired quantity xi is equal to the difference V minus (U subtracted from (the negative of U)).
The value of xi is 49.3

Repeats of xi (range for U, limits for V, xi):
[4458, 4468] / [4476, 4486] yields 47.8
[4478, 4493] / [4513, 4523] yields 50.2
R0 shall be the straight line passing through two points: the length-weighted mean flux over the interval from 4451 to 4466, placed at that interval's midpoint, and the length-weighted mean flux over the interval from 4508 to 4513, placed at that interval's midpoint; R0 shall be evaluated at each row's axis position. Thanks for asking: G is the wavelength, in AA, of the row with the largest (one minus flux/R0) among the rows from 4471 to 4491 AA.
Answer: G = 4489.5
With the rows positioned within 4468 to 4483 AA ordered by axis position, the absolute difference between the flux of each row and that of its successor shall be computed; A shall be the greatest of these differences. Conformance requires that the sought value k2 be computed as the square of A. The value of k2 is 2.9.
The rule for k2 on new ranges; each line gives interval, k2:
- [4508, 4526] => 14.4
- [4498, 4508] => 4.4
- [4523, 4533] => 6.8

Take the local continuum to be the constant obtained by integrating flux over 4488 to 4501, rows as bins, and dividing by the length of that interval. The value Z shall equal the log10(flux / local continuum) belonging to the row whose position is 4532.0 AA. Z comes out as 0.037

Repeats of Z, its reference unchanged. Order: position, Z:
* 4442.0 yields -0.097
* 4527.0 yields 0.007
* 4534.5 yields 0.044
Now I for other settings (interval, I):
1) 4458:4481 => 516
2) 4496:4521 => 676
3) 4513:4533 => 623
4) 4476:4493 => 539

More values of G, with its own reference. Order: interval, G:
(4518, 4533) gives 4524.5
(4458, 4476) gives 4472.0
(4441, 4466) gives 4442.0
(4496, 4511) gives 4497.0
